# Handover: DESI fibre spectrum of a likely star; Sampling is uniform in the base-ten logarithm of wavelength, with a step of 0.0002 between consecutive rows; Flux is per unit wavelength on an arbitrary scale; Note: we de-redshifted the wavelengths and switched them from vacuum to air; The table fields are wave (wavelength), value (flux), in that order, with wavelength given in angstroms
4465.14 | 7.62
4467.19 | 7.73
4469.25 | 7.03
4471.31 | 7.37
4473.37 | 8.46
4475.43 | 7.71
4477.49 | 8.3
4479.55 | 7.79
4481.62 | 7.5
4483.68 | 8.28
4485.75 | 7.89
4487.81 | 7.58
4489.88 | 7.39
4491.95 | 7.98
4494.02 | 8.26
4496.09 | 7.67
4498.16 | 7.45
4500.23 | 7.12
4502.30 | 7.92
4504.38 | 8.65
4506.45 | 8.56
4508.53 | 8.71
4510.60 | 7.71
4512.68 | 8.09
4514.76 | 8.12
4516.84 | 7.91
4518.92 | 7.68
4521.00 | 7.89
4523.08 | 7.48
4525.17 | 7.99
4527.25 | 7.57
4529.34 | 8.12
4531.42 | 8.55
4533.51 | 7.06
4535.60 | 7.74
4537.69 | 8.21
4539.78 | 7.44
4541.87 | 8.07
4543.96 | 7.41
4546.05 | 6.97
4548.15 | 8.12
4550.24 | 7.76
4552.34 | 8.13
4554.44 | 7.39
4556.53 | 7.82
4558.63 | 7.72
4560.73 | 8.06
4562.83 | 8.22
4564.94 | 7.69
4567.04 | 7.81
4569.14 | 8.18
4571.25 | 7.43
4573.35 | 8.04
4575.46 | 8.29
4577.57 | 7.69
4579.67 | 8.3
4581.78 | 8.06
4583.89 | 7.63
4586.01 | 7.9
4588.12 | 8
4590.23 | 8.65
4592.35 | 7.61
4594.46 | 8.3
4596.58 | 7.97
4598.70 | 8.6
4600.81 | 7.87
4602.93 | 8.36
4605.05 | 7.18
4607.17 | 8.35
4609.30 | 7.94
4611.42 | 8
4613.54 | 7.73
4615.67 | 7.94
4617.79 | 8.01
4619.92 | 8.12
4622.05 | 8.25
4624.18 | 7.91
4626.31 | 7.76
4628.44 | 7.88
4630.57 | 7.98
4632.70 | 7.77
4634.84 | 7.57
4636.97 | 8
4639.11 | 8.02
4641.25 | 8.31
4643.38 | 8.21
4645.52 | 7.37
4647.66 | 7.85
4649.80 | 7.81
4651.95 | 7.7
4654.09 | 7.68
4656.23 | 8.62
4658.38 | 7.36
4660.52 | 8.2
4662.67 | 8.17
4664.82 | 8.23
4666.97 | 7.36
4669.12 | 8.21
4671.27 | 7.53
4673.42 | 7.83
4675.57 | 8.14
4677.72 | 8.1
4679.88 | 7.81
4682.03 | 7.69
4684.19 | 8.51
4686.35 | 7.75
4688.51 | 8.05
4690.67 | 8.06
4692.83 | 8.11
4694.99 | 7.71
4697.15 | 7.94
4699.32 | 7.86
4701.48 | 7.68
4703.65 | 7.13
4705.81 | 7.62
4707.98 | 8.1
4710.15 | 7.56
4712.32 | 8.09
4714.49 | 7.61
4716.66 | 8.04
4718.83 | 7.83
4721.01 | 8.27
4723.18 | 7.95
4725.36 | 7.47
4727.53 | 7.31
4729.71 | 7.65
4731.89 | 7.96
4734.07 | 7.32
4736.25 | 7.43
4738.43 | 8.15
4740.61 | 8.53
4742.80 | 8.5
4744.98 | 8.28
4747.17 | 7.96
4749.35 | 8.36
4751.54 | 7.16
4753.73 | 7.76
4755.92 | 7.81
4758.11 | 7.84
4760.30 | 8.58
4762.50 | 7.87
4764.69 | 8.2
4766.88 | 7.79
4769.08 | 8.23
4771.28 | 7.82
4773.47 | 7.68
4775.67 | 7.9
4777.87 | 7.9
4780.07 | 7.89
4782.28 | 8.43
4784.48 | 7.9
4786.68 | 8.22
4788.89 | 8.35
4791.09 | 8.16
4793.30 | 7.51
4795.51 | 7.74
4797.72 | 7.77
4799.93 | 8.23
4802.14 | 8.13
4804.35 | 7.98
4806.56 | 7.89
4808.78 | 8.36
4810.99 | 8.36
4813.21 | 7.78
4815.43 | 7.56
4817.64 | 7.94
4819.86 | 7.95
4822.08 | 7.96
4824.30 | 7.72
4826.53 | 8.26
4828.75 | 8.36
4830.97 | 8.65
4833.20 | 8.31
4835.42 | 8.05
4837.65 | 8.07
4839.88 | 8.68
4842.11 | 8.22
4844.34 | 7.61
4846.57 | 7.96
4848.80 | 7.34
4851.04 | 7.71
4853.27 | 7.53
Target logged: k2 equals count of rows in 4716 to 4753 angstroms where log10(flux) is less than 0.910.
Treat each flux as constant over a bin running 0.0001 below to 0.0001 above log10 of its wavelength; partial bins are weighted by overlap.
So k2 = 11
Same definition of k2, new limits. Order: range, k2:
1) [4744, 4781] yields 12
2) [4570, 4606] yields 11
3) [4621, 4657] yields 13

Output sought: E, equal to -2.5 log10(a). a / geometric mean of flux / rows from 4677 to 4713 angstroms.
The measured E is -2.24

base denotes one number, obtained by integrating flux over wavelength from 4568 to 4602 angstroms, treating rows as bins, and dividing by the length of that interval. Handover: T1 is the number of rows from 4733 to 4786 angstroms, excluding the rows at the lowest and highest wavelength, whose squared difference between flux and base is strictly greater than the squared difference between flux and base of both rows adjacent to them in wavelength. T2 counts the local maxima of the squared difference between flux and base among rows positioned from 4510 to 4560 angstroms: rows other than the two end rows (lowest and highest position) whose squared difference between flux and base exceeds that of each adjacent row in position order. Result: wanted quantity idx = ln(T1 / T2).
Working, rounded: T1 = 6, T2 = 8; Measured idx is -0.3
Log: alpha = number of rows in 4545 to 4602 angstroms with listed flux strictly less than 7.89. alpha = 12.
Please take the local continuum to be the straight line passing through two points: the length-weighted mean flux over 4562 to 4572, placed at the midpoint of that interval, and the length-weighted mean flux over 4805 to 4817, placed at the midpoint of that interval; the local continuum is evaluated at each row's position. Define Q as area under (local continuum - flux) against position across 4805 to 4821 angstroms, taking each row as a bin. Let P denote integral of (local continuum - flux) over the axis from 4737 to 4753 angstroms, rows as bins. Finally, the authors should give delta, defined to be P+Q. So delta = -2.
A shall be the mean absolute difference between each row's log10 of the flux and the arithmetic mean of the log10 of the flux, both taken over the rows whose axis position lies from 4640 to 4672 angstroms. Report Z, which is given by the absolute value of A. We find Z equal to 0.019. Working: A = 0.019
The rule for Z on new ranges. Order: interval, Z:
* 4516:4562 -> 0.017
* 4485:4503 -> 0.016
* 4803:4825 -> 0.009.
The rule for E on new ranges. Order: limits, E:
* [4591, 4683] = -2.25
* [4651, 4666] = -2.26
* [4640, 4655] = -2.24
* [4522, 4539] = -2.23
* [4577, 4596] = -2.26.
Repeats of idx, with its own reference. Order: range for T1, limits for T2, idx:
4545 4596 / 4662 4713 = 0.3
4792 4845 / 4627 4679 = -0.4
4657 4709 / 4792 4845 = 0.2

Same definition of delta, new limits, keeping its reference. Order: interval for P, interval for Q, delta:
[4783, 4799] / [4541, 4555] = 2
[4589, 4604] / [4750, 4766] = -4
